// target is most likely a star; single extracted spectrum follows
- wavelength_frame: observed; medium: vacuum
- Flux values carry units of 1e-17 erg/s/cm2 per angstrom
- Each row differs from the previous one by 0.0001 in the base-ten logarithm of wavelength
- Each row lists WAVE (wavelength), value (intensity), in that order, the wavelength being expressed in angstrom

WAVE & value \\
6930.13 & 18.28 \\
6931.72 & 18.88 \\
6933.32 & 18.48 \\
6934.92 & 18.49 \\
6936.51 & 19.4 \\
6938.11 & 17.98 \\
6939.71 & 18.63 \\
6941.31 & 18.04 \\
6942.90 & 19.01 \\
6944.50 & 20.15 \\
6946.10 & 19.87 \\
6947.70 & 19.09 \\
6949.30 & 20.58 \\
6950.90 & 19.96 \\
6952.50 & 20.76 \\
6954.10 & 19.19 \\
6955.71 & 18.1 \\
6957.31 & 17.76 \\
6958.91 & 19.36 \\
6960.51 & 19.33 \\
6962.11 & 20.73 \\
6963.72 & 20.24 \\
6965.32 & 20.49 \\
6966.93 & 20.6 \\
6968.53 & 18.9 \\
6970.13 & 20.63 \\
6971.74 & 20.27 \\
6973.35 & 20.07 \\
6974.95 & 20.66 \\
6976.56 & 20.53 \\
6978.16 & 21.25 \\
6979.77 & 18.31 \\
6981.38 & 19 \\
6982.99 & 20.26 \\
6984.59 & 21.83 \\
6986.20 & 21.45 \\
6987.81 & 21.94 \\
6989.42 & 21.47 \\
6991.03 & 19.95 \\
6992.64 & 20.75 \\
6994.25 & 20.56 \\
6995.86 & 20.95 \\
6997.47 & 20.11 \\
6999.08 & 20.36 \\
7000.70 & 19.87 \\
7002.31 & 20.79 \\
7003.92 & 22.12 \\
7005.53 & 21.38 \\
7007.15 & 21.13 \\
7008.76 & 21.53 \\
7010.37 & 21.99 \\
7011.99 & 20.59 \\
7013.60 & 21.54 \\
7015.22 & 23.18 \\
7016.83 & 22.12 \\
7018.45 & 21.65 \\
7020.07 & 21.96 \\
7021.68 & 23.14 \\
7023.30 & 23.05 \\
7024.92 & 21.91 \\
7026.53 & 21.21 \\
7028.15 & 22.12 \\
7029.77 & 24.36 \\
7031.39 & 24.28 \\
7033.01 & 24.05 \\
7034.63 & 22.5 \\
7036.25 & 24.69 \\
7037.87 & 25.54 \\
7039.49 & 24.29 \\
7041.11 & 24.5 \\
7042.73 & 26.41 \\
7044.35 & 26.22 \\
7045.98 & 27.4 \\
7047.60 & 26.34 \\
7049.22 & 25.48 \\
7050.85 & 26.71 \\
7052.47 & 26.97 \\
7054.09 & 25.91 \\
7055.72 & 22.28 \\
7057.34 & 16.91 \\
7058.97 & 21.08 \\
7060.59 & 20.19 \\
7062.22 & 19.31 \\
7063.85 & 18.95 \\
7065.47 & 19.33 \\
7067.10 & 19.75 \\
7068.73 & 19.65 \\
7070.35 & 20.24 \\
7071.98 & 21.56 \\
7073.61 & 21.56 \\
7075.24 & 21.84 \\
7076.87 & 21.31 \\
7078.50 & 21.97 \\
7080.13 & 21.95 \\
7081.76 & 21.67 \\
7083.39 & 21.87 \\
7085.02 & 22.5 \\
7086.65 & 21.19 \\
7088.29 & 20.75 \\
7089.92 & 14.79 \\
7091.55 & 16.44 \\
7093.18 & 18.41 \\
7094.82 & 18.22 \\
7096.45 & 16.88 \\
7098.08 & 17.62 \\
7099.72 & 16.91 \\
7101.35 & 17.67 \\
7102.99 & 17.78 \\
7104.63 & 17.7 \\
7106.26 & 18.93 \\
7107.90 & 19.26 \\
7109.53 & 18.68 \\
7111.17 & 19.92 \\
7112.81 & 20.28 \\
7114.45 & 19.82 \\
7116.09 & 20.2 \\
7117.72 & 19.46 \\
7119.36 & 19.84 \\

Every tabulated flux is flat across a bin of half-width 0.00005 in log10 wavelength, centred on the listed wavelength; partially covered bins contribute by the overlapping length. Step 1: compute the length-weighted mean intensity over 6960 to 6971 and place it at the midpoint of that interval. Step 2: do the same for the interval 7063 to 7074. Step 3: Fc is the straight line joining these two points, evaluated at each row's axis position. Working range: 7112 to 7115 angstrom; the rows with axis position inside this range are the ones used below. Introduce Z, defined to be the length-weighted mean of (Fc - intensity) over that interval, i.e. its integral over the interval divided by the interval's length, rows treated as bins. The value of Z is 0.0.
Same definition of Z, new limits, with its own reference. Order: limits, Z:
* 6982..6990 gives -1.2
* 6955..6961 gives 1.5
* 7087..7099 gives 2.4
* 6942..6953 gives 0.3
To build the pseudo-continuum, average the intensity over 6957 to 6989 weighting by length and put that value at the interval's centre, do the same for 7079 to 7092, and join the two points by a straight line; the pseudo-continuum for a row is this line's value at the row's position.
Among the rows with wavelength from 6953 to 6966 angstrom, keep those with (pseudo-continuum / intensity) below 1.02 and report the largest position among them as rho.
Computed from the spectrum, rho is 6965.32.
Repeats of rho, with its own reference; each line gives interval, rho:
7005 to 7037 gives 7036.25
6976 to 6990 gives 6989.42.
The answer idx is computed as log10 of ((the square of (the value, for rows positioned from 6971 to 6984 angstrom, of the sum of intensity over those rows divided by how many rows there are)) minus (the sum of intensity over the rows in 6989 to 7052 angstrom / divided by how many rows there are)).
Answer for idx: 2.58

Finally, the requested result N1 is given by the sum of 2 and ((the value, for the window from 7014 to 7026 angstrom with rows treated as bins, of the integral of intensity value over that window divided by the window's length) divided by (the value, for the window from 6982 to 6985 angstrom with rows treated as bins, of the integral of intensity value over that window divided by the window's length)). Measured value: 3.07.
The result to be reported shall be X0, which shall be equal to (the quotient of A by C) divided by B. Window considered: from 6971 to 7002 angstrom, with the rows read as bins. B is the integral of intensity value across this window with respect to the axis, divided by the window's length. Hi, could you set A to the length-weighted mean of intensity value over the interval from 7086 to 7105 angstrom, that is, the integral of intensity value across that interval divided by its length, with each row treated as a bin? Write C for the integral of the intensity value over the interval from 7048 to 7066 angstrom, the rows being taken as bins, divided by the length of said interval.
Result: 0.039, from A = 17.8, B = 20.5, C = 22.2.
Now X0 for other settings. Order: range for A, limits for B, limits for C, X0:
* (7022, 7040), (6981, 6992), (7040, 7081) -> 0.050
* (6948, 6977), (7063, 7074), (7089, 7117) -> 0.054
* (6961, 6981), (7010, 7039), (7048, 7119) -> 0.044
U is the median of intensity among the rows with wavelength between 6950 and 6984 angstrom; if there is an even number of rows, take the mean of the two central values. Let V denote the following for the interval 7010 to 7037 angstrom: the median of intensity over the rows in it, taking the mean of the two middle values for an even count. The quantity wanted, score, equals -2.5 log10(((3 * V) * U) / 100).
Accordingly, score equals -2.82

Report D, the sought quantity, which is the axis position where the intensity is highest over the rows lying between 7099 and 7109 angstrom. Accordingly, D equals 7107.90 angstrom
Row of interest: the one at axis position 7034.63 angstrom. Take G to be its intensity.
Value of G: 22.5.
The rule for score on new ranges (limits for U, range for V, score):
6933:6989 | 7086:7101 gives -2.56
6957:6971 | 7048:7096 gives -2.77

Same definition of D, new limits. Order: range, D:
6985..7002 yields 6987.81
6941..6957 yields 6952.50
